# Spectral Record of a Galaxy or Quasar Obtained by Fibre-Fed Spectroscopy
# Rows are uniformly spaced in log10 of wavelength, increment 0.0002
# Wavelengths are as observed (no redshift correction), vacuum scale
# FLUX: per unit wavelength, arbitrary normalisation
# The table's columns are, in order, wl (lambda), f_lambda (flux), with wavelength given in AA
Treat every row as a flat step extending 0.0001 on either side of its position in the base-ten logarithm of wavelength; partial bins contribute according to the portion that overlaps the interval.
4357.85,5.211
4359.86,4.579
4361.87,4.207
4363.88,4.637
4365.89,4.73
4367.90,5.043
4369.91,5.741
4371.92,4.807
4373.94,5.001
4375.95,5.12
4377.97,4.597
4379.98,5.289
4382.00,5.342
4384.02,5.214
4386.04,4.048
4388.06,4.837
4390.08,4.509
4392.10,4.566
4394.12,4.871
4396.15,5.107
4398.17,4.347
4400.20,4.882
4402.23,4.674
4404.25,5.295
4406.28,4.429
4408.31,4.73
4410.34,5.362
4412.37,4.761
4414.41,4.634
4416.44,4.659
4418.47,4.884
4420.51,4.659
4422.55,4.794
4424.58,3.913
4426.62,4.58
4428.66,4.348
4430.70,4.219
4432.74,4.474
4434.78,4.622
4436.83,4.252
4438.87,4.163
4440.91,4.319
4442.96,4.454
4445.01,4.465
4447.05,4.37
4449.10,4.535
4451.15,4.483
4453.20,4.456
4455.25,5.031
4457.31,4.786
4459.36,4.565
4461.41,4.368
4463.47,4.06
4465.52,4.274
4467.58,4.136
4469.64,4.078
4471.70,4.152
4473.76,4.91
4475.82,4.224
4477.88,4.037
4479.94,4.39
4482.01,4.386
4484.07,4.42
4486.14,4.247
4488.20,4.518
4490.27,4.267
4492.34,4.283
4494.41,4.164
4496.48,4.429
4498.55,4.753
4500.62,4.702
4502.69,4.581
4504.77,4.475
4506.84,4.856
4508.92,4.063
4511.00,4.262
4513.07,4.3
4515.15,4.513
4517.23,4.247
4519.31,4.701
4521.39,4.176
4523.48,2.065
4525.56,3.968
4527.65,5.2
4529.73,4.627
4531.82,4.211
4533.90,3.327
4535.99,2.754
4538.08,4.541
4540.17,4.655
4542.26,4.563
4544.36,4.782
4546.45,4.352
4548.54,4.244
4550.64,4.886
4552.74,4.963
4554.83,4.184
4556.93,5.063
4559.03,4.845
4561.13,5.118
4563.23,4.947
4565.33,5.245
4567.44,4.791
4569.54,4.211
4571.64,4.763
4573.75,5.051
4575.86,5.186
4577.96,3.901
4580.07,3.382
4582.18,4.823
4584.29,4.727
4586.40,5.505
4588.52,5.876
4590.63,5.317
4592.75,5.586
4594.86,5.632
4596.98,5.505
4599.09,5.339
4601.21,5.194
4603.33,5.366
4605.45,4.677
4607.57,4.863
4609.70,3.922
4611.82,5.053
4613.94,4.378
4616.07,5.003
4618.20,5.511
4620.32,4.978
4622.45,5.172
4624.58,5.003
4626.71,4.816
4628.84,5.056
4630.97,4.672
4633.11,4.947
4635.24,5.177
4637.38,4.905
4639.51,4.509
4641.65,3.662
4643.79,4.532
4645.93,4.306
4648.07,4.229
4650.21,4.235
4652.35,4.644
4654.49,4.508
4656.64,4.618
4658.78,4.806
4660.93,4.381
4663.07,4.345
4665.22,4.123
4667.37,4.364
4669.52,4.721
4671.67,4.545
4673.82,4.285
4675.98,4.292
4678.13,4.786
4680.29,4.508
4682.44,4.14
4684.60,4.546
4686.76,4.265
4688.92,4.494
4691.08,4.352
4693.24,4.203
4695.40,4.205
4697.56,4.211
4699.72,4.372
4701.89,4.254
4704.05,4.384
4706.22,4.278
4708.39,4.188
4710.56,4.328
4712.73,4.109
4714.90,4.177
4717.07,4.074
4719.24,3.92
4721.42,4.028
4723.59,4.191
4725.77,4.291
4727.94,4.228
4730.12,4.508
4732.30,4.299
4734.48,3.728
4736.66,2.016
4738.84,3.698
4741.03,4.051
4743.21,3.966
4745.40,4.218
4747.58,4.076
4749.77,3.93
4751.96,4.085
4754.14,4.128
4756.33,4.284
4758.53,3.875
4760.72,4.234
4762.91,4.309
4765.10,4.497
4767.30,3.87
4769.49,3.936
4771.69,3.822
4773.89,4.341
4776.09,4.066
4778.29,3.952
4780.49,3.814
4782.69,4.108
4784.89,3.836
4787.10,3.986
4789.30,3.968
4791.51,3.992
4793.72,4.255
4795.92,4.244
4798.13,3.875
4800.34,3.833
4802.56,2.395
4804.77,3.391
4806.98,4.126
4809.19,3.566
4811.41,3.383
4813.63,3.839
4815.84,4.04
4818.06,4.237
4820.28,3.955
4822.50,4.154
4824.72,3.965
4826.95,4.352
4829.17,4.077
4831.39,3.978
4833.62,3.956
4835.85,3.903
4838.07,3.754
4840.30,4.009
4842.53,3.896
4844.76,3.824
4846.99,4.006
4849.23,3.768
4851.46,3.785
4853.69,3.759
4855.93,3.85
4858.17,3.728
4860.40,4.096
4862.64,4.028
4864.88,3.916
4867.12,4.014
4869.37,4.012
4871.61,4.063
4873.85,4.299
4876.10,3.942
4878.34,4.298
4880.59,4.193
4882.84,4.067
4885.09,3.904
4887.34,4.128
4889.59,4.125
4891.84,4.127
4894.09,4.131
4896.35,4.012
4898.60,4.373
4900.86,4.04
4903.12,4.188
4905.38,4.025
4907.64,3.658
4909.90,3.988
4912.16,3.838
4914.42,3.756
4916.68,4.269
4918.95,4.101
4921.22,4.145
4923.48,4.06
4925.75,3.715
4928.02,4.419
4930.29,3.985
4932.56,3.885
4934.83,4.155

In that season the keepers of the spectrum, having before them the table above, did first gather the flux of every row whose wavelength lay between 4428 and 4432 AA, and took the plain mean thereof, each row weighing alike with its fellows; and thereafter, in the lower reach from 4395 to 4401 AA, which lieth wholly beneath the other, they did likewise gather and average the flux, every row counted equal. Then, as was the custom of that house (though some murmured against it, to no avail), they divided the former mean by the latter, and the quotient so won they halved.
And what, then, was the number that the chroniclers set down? 0.45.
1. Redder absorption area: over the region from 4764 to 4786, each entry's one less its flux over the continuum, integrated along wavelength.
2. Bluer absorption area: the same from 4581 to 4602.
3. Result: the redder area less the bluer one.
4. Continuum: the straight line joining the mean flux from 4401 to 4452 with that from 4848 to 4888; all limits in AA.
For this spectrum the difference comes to 5.3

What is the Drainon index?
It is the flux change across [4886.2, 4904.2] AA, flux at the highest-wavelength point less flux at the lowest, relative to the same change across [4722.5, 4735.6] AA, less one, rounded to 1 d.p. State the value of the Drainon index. -1.1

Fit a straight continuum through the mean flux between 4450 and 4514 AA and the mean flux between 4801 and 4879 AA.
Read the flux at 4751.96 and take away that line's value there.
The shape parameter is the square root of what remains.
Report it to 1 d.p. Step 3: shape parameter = 0.3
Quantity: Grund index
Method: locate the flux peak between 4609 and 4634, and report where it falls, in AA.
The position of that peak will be 4618.20 AA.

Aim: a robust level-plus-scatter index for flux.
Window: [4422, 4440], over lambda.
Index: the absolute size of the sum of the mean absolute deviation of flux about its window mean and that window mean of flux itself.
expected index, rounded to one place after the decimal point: 4.6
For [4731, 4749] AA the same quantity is 4.2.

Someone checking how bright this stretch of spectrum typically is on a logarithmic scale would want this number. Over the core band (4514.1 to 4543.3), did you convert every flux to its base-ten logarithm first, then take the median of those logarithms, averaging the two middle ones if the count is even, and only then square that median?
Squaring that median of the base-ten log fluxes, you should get 0.411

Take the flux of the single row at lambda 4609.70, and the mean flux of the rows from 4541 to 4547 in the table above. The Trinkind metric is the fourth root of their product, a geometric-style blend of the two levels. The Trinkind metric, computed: 2.06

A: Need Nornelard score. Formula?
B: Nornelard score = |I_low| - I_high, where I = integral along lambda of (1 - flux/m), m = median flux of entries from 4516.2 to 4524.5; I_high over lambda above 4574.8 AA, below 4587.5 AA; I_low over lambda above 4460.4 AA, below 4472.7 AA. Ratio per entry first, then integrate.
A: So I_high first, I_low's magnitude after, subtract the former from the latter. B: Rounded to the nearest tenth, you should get 1.2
